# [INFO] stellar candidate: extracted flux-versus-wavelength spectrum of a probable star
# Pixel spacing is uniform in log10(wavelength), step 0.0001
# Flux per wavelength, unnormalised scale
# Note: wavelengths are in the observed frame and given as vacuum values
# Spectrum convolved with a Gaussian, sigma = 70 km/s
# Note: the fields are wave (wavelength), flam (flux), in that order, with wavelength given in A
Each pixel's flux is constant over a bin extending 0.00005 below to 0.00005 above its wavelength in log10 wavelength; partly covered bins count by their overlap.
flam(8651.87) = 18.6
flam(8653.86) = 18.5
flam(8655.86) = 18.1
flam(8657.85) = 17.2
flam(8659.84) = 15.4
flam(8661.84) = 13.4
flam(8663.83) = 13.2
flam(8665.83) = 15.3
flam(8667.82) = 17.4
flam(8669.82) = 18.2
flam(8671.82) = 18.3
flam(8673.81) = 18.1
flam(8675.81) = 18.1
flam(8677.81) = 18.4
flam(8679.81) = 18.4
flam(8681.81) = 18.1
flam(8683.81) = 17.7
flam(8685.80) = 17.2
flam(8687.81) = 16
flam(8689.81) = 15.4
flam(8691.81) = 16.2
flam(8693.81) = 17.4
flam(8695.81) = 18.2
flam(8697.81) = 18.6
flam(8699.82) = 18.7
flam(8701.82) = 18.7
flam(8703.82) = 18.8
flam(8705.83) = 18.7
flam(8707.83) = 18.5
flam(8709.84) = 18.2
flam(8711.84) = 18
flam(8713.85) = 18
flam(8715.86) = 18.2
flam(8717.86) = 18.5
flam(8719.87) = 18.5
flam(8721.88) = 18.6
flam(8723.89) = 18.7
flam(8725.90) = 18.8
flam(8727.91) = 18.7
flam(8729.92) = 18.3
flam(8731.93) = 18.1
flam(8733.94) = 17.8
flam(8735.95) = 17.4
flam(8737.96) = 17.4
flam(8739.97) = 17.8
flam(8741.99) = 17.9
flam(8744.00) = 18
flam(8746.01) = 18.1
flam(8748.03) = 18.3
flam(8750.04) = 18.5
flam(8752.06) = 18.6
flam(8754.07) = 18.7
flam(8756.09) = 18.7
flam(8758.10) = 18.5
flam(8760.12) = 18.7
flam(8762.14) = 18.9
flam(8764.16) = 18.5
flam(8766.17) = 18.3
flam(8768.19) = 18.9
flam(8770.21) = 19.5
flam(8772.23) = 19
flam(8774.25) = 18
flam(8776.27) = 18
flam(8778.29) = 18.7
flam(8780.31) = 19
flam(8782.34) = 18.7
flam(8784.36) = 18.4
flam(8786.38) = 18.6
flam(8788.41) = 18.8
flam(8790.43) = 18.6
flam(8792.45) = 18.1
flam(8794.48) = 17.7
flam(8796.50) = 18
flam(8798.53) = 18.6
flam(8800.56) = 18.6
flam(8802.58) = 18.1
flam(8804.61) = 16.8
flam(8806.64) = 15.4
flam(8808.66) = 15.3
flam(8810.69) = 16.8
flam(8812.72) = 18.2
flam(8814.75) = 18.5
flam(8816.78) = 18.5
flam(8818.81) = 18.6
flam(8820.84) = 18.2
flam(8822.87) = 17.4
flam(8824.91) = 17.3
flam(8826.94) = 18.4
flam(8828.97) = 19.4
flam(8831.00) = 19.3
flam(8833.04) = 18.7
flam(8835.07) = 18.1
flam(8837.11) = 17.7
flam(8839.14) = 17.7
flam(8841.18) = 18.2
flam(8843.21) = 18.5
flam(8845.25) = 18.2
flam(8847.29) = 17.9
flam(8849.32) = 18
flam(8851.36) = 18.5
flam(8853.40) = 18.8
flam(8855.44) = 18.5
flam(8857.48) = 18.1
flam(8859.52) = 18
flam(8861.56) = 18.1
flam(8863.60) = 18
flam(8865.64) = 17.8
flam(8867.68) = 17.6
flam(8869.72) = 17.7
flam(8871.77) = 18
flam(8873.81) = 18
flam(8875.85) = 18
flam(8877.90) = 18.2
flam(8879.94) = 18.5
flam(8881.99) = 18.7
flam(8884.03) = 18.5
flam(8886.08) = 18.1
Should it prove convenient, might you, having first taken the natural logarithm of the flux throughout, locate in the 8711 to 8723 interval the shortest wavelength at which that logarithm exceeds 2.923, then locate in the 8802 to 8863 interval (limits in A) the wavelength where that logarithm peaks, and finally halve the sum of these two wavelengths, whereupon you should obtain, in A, 8775.4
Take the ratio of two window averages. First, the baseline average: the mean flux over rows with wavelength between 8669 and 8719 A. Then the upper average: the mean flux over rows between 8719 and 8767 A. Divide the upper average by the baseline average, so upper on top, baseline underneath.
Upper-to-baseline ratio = 1.02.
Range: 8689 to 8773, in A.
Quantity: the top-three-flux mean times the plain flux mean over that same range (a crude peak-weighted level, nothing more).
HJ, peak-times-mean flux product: 350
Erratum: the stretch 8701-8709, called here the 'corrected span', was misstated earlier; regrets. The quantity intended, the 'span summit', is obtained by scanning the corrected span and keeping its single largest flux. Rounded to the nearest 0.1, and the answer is 18.8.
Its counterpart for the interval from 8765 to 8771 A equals 19.5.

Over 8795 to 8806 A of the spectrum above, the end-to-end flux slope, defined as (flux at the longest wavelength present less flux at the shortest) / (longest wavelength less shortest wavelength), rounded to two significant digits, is -0.15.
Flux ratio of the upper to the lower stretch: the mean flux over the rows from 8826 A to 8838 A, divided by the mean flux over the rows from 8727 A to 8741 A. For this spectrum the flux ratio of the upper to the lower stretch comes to 1.04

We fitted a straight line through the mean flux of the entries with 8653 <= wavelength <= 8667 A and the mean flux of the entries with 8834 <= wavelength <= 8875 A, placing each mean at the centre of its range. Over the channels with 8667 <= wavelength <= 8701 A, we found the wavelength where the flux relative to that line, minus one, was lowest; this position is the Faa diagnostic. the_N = 8689.81 A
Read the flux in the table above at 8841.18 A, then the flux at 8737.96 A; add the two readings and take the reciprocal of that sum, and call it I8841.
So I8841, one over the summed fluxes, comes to 0.0281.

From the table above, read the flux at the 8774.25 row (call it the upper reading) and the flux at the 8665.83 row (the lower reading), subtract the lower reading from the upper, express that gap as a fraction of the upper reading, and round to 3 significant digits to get 0.150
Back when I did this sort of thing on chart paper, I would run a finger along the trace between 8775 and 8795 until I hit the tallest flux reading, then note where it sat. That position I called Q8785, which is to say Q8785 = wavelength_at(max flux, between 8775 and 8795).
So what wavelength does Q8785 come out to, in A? 8780.31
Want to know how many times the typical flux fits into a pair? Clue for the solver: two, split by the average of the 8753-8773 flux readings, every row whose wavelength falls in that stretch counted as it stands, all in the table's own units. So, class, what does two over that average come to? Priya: 0.107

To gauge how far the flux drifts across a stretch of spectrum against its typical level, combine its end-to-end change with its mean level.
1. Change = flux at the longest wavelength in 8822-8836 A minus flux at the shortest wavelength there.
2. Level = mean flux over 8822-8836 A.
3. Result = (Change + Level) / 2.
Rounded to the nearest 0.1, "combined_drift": 9.5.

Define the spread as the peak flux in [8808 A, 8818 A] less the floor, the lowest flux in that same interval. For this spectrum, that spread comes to 3.2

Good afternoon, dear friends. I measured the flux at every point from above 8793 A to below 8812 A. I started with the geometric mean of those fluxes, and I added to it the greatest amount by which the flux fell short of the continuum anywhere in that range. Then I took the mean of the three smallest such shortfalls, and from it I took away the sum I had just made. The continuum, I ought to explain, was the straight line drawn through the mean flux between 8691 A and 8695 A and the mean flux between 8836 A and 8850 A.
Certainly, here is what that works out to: -20.4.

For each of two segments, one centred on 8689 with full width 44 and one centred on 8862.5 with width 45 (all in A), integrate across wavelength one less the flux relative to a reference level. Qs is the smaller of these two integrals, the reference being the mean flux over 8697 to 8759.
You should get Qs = 0.39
